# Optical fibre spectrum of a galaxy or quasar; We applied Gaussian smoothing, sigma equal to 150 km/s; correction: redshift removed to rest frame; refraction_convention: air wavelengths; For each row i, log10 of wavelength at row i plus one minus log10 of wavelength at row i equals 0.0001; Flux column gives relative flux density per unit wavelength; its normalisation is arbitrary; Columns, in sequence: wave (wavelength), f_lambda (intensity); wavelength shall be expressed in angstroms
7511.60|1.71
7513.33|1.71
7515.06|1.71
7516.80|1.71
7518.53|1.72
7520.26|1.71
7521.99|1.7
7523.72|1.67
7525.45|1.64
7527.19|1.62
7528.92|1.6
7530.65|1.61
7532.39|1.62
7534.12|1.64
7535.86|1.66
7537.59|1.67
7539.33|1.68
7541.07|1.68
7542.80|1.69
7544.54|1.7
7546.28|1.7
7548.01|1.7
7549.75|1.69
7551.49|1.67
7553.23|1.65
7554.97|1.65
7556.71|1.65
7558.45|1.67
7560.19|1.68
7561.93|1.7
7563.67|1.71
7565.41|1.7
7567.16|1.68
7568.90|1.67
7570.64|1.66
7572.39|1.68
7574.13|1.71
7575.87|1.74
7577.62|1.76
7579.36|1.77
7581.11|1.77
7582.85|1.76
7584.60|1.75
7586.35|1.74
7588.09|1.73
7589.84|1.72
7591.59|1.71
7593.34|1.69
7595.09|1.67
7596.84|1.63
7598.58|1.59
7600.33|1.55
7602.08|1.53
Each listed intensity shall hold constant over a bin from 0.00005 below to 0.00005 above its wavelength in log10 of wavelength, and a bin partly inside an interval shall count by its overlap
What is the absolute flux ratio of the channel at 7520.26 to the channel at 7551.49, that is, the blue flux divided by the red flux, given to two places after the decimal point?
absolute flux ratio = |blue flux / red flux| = 1.02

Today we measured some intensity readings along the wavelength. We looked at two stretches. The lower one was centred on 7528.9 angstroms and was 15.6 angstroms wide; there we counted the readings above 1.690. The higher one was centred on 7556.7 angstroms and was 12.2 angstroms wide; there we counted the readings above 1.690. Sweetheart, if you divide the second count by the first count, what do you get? 1.00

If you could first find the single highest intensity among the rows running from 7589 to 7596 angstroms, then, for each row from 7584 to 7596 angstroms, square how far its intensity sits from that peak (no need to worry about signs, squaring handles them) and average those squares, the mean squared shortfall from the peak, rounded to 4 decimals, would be 0.0007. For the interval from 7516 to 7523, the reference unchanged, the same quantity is 0.0002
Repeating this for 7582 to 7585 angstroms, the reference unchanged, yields 0.0013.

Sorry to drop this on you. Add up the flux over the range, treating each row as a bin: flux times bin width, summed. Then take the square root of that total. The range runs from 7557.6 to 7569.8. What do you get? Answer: 4.54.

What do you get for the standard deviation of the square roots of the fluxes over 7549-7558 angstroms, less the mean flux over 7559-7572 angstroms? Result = -1.68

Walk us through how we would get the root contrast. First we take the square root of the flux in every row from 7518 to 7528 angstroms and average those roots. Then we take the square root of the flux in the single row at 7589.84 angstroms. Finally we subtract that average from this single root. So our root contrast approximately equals 0.02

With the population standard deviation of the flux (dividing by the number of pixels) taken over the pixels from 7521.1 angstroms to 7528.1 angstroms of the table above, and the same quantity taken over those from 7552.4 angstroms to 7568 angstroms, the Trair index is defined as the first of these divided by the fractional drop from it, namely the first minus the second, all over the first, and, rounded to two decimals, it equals 0.11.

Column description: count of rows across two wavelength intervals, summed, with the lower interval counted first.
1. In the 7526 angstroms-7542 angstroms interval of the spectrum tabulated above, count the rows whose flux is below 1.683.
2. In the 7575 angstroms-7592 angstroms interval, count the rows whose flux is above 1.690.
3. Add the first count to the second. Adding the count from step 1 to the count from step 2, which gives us 19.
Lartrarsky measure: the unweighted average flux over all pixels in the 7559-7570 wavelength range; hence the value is 1.69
